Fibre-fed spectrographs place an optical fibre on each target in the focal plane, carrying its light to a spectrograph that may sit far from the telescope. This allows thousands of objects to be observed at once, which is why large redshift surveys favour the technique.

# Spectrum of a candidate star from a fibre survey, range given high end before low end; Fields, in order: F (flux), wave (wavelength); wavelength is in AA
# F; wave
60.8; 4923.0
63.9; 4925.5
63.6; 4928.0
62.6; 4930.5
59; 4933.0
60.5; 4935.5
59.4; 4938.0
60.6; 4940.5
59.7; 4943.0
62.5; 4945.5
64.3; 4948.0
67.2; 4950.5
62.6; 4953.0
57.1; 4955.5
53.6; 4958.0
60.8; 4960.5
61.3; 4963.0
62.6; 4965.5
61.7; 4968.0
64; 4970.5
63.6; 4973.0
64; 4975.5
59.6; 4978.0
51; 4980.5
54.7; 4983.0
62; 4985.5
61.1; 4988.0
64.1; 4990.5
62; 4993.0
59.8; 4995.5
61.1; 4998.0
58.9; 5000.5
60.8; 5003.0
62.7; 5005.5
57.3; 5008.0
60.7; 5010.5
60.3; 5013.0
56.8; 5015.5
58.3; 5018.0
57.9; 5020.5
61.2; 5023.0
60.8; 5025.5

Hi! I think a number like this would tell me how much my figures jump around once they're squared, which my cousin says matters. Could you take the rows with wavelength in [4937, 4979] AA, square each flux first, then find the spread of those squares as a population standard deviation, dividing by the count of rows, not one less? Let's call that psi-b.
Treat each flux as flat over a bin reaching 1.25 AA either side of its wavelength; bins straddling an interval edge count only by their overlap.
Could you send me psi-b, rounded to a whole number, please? 365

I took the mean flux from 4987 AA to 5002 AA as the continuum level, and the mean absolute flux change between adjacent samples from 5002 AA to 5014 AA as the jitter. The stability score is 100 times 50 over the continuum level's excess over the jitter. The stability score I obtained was 86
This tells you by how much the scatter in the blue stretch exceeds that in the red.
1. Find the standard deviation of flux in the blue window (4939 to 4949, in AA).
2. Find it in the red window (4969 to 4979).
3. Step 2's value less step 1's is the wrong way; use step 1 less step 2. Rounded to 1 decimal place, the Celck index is -0.1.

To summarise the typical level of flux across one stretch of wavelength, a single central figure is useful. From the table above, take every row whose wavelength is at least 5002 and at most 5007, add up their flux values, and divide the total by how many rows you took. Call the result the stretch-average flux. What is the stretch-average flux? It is 62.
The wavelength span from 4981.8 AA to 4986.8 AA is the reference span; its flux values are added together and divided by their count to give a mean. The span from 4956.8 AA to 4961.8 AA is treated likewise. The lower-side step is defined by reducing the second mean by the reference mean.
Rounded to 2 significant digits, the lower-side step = -1.1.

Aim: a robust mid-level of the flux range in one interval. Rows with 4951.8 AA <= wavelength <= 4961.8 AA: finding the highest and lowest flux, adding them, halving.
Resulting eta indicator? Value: 58.1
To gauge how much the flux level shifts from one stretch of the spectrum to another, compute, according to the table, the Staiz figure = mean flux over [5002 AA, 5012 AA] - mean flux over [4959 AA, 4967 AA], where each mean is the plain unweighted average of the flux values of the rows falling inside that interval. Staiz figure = -1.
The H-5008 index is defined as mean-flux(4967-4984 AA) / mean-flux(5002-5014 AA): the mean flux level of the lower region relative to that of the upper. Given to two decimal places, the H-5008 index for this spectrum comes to 0.99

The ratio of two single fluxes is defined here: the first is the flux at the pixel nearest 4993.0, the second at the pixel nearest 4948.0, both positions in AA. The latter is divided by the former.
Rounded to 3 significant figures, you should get 1.04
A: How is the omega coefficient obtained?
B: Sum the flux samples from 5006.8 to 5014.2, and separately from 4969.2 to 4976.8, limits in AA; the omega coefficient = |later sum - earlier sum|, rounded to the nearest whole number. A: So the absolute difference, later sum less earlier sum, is 13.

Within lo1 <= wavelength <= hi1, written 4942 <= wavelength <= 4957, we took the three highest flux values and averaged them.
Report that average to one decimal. 64.7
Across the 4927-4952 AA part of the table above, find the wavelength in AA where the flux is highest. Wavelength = 4950.5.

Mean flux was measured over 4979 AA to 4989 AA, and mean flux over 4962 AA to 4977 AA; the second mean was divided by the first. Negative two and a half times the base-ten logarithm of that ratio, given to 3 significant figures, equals -0.103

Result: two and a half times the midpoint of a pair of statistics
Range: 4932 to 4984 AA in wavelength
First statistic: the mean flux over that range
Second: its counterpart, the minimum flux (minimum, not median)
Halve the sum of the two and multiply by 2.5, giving 139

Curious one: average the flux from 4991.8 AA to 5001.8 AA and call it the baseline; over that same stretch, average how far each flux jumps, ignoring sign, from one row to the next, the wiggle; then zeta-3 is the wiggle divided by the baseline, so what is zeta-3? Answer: 0.031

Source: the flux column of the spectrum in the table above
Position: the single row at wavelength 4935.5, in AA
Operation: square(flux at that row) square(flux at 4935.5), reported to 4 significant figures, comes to 3660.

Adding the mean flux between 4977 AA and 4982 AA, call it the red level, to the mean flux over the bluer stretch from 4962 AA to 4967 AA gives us 117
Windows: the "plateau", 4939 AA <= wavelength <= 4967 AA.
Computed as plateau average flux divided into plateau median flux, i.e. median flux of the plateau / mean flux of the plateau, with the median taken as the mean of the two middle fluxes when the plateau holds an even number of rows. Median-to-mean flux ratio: 1.003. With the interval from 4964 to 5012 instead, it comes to 1.008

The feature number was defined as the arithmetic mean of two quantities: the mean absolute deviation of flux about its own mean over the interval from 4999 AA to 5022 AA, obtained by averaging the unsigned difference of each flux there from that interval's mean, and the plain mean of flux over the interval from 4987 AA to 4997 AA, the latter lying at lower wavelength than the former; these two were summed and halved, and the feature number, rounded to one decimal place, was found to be 31.7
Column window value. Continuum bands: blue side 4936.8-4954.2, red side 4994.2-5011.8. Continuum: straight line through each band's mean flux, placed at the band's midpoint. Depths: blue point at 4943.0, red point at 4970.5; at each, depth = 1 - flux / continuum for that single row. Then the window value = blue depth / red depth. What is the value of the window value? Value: -1.0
